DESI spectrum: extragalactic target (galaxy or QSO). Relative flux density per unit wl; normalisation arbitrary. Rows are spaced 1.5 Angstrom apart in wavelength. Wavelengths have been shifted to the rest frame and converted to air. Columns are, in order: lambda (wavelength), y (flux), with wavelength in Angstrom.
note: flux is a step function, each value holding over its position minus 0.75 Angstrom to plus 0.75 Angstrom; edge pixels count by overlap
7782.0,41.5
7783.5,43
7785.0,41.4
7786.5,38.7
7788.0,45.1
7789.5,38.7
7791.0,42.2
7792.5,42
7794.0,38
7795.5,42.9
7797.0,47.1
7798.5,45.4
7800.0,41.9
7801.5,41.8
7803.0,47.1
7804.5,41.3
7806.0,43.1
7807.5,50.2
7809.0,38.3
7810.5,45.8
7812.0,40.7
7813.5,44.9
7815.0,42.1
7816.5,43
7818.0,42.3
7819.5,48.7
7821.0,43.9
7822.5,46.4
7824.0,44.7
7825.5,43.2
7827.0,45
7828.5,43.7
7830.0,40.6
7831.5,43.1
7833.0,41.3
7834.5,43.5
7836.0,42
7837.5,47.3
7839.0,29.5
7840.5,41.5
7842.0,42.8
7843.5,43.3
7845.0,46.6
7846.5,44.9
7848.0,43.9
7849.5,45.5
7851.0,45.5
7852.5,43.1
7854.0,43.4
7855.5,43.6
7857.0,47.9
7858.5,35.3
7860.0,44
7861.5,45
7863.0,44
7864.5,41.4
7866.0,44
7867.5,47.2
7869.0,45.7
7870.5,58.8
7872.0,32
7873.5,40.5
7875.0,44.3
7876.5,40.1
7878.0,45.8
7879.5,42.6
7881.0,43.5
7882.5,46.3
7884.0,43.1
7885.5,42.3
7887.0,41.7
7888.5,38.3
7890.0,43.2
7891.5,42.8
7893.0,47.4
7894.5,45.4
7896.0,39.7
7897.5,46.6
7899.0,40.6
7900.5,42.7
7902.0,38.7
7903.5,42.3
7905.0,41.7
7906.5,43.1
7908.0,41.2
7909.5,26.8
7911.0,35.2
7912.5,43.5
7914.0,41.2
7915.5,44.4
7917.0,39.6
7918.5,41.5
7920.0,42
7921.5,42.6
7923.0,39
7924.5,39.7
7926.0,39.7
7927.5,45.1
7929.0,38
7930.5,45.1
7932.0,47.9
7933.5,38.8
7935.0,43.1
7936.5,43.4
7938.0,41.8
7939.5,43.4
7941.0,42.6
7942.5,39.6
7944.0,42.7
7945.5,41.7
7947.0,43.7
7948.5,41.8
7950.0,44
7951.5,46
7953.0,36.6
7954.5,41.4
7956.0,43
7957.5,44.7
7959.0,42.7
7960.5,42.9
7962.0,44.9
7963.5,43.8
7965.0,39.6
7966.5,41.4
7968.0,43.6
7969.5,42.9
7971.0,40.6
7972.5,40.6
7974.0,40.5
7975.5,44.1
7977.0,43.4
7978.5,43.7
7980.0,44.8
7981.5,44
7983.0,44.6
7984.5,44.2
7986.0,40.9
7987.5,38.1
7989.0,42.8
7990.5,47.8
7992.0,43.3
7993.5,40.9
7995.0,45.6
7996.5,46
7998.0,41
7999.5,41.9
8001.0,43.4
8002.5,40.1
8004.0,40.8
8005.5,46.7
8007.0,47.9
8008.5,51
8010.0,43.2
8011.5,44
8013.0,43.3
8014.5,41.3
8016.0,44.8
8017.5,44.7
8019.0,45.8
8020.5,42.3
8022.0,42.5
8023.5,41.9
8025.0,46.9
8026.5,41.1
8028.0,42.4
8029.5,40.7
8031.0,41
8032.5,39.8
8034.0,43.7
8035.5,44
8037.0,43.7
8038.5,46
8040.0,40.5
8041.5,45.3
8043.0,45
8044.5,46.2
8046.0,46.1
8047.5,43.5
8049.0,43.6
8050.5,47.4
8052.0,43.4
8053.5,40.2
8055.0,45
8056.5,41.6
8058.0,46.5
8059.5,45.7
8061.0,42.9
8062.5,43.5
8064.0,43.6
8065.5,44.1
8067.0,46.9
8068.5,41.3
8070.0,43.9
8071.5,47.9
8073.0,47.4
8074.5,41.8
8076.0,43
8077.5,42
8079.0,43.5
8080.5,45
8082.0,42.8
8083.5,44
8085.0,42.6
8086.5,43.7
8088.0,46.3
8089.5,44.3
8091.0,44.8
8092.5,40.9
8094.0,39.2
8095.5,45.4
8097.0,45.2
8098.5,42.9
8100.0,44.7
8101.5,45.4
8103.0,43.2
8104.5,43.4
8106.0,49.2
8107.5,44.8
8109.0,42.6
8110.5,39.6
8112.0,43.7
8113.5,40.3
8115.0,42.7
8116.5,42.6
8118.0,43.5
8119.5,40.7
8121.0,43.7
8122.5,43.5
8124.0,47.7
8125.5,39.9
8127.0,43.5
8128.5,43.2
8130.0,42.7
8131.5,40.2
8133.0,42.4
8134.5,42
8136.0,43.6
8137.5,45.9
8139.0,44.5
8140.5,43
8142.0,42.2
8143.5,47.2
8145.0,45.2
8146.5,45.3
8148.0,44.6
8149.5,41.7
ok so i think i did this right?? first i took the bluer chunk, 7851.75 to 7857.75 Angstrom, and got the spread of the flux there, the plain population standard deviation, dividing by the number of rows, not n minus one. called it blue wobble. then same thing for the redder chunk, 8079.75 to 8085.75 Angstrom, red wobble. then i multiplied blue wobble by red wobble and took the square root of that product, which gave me 1.4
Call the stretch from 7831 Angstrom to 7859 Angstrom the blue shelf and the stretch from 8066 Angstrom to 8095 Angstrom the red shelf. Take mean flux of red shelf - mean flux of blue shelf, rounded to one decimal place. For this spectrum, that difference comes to 0.9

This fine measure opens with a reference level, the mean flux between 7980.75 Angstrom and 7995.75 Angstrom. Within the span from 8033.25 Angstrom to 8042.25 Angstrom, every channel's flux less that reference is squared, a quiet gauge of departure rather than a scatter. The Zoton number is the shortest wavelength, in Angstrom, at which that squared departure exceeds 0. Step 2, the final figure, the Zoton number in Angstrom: 8034.0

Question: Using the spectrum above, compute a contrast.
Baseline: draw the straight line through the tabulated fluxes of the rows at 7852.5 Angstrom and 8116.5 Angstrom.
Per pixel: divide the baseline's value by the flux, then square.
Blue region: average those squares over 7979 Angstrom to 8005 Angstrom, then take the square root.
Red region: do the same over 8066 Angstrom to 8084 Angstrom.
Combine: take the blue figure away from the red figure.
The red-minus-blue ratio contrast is -0.032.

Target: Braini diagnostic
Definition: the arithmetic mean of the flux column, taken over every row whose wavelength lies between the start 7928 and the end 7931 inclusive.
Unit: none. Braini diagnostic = 42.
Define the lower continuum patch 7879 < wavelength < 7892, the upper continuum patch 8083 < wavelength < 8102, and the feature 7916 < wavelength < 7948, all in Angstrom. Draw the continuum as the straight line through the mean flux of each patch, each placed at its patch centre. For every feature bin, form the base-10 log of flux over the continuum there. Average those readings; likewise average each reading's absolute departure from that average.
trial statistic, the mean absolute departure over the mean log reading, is -2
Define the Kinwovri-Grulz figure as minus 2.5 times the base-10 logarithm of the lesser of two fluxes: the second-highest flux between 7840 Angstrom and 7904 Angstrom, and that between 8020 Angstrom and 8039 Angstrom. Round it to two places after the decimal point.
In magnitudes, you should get -4.16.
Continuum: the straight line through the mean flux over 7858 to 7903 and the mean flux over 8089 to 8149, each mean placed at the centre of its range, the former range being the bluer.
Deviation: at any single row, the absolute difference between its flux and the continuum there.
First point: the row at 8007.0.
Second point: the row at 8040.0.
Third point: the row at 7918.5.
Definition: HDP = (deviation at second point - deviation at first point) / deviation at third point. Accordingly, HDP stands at -1.0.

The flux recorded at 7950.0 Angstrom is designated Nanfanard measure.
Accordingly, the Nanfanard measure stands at 44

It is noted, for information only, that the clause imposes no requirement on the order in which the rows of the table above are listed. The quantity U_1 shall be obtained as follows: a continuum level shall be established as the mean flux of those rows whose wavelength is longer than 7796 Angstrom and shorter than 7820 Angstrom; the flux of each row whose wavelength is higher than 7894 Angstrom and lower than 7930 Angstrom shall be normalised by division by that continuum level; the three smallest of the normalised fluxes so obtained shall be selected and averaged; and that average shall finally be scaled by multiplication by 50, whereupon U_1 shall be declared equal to 37.9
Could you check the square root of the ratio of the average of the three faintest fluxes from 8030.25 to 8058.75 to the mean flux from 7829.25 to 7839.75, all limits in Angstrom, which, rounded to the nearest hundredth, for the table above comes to 0.99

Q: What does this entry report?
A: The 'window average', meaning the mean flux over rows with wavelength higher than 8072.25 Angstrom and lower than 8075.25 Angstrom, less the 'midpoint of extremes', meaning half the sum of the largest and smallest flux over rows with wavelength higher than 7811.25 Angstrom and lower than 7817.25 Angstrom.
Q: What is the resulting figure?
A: 1.8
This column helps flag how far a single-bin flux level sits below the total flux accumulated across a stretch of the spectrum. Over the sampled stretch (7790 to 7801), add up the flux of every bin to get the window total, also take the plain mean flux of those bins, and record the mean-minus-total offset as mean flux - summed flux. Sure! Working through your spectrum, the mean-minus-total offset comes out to -257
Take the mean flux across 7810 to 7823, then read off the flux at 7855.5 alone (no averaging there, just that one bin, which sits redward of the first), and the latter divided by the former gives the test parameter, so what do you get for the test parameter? 0.99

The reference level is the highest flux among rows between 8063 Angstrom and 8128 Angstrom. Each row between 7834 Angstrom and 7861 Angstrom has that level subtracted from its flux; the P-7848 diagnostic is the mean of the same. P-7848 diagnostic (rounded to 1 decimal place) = -6.2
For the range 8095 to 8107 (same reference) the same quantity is -4.3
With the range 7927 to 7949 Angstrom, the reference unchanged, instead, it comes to -6.6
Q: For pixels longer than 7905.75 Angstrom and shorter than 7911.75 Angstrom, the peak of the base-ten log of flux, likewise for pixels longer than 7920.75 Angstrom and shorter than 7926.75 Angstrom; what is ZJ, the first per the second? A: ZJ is 1.00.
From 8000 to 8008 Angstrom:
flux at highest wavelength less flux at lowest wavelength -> 4.5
